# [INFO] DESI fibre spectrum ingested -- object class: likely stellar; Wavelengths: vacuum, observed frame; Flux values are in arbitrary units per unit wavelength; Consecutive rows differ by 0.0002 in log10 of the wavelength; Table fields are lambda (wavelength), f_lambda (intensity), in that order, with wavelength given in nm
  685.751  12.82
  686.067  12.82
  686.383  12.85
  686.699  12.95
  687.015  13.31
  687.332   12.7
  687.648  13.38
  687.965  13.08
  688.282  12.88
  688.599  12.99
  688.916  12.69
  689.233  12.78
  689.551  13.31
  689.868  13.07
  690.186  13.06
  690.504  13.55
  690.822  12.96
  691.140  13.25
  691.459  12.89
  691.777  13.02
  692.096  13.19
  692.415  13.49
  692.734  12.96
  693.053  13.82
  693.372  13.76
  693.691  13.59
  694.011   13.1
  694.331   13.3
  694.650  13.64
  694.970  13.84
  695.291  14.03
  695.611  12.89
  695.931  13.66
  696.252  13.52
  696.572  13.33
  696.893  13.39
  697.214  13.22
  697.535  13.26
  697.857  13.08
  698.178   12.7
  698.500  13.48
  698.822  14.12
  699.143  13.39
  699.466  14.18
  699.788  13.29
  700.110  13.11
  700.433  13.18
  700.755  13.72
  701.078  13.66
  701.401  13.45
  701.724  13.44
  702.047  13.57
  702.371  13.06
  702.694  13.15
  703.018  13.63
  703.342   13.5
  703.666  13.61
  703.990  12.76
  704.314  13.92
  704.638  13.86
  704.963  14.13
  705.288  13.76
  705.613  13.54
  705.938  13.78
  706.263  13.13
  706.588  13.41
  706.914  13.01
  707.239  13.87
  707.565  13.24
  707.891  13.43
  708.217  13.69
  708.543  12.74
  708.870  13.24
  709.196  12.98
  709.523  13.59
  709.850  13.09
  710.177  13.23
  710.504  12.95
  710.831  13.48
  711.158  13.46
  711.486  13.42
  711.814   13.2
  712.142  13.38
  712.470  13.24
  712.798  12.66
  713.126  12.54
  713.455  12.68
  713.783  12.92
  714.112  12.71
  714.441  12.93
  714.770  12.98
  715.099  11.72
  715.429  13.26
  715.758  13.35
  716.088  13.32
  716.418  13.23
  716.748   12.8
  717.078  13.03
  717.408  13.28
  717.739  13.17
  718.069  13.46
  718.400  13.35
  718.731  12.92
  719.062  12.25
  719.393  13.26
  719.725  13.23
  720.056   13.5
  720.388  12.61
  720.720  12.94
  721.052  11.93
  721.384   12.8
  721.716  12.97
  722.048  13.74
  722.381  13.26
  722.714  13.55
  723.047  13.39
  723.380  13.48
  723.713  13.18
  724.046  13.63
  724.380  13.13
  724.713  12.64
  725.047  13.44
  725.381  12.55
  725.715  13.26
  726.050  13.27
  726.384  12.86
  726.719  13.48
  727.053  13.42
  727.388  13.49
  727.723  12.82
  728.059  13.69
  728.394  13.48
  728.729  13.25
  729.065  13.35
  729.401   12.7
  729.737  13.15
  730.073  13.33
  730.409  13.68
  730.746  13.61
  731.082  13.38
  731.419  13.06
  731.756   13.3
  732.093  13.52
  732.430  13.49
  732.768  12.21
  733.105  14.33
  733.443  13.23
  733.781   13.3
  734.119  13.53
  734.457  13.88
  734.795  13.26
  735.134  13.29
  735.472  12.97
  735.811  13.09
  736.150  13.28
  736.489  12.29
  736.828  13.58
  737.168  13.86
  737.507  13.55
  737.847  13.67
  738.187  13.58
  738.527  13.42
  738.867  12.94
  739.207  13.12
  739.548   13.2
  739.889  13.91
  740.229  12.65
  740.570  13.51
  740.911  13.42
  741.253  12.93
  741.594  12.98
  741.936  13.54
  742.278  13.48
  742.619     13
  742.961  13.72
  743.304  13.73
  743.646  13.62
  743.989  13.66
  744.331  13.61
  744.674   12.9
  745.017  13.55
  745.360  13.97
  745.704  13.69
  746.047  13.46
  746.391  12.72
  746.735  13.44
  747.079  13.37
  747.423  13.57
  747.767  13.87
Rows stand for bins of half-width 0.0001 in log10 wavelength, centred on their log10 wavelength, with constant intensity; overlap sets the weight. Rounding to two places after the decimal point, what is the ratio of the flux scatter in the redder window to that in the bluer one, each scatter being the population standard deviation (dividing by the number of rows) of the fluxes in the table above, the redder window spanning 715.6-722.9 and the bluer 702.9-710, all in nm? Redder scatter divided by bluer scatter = 1.11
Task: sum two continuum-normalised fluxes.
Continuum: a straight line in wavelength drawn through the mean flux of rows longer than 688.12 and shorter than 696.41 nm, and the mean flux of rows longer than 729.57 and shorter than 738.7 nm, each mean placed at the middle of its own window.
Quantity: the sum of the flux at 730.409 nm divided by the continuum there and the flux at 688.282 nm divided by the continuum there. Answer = 1.99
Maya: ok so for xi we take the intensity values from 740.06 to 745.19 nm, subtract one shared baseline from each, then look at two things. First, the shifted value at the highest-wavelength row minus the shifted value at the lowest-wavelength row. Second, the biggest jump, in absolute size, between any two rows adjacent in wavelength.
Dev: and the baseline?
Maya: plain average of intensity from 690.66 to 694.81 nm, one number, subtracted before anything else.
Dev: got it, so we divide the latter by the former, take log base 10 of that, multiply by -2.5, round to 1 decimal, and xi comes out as 0.0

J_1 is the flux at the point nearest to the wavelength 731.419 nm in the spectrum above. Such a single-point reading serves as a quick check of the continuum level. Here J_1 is 13.06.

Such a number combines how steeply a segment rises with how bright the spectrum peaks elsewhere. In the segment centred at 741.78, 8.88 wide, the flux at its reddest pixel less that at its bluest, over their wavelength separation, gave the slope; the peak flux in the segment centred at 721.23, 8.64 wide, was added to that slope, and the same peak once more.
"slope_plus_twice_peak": 27.5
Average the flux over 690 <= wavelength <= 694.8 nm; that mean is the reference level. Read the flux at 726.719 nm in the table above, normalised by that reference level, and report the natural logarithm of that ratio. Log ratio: 0.013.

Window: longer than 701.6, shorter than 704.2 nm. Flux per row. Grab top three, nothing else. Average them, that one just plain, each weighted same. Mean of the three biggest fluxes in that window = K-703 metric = 13.6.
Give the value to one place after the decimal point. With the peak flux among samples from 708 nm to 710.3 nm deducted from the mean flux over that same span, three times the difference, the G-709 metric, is -1.4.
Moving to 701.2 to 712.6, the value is -2.2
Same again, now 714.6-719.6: -1.3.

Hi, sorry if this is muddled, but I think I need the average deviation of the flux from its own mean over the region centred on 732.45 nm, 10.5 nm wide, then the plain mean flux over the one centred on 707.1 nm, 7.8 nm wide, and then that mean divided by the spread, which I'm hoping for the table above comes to 45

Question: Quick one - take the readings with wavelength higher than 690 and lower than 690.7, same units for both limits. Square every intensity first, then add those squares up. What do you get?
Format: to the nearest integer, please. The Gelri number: 354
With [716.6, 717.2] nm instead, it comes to 334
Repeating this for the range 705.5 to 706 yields 373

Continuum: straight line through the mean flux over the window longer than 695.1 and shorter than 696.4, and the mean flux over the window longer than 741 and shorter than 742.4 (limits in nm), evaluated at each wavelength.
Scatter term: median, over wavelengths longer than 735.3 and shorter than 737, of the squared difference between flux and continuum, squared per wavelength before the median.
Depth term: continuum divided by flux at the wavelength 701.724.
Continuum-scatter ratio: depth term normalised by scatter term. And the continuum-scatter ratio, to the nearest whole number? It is 11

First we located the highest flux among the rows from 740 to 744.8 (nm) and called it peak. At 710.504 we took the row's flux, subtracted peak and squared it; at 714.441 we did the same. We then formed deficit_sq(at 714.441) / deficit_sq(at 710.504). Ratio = 1.1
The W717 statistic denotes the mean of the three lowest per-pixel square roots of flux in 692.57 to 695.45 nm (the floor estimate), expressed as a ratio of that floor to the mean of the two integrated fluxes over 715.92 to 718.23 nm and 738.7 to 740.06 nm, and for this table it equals 0.149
